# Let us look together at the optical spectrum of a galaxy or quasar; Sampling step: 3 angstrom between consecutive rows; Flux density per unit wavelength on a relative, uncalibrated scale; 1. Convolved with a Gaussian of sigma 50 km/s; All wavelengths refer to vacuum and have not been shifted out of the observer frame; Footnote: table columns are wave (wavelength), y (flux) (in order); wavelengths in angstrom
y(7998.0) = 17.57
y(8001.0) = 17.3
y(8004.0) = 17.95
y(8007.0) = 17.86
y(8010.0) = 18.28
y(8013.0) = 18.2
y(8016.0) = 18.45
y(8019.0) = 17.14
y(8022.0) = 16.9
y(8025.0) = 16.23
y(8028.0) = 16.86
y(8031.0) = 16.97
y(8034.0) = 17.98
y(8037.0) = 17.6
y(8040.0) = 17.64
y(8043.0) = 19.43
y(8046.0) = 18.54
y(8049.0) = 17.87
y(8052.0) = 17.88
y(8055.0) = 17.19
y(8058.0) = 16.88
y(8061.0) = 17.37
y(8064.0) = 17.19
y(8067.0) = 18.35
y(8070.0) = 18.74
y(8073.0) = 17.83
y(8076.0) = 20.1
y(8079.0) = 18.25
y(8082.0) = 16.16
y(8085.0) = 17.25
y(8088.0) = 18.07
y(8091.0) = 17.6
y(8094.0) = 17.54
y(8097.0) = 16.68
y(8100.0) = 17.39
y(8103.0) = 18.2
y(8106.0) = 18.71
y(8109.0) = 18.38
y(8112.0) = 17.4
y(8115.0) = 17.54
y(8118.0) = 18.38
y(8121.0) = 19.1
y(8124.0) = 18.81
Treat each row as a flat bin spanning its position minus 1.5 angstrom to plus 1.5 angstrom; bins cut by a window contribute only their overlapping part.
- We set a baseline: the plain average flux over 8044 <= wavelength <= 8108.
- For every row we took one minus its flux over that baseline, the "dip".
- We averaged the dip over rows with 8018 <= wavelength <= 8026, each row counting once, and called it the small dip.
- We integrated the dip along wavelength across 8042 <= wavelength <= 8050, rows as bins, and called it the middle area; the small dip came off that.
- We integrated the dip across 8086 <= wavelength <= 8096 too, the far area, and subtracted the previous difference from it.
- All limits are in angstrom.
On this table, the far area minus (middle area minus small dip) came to 0.5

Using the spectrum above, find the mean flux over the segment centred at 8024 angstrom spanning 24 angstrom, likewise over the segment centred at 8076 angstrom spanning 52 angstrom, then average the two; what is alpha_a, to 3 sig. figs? 17.5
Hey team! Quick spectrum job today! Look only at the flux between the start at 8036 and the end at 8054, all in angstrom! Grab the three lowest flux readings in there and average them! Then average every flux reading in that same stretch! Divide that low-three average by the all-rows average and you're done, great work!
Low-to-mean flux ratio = 0.975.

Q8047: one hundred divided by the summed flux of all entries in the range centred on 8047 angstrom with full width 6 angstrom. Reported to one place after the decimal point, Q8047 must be 2.7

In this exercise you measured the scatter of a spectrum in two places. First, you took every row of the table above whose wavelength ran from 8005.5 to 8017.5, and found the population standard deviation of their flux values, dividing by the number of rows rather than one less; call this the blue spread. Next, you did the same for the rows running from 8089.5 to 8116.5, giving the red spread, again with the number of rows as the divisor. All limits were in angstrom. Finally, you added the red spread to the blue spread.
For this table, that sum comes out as 0.79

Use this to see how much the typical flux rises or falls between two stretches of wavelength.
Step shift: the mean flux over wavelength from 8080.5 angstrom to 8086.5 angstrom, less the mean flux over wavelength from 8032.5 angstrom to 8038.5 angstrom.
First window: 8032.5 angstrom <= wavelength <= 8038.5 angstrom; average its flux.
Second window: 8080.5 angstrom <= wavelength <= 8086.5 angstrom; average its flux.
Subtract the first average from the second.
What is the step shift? -1.1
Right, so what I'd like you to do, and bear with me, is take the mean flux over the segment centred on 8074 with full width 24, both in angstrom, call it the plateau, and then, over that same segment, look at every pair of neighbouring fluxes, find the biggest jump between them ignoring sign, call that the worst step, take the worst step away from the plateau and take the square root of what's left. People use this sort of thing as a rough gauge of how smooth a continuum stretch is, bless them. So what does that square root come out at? 3.96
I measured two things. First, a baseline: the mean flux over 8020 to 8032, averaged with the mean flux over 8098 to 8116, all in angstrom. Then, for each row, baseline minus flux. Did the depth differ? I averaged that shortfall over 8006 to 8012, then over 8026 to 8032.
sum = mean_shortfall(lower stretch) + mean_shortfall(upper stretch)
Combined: -0.3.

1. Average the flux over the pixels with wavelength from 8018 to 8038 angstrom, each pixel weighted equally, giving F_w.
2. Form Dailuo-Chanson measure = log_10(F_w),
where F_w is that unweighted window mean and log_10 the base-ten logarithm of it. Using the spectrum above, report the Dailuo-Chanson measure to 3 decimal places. 1.233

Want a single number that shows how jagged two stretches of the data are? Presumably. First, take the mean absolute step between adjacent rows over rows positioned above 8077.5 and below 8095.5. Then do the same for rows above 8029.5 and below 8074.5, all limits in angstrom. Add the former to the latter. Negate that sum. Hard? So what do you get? -1.54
